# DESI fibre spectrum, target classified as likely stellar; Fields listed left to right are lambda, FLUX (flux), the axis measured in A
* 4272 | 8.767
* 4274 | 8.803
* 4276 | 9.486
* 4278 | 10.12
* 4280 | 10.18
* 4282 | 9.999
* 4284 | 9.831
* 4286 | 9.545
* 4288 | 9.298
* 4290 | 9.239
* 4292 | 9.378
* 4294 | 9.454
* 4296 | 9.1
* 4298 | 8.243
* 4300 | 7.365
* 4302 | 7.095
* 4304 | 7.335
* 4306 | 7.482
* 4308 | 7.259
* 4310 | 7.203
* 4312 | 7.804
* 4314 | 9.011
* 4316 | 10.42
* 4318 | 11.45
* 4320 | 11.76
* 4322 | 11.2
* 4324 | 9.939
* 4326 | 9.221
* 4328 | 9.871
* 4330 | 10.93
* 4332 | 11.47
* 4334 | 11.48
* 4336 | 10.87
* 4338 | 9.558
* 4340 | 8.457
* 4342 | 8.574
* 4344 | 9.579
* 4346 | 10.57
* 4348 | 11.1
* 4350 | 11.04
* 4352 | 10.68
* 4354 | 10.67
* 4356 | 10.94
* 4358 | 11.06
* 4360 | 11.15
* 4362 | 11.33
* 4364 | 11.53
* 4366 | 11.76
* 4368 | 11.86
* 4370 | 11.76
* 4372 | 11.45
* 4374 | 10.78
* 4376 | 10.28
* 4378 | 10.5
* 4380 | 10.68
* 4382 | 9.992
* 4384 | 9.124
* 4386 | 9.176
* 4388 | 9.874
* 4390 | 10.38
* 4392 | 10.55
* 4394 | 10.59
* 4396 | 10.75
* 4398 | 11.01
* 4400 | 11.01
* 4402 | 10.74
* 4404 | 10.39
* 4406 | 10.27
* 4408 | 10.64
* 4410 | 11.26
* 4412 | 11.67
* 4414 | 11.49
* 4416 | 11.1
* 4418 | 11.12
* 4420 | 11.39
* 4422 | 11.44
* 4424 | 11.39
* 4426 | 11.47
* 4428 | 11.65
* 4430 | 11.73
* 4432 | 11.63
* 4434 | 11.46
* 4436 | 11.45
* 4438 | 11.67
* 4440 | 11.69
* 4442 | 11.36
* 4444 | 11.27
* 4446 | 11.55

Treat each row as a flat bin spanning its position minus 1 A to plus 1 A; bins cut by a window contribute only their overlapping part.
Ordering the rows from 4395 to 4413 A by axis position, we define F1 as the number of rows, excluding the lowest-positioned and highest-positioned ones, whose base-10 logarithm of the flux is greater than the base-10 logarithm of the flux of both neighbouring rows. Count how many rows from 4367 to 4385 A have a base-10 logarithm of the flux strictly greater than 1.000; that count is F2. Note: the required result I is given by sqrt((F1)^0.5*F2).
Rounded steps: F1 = 0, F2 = 7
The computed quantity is 0.0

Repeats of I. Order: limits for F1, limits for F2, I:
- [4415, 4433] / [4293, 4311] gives 0.0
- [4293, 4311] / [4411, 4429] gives 3.0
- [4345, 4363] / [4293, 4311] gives 0.0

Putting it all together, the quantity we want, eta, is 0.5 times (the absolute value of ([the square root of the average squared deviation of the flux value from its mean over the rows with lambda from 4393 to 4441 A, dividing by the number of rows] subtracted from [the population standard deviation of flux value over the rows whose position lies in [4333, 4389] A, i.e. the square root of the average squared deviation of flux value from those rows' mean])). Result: 0.25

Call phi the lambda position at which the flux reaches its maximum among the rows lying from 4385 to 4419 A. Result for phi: 4412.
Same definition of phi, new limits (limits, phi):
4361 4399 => 4368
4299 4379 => 4368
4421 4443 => 4430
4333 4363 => 4334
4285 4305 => 4286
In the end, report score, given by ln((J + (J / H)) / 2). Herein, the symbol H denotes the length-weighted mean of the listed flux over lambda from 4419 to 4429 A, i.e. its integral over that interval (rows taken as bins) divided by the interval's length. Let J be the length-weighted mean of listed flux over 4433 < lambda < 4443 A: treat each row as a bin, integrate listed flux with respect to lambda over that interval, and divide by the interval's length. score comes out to 1.835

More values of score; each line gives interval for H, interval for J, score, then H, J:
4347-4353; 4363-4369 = 1.855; 10.9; 11.7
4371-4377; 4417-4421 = 1.816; 10.8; 11.3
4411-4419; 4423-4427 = 1.828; 11.3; 11.4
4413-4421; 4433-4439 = 1.836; 11.3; 11.5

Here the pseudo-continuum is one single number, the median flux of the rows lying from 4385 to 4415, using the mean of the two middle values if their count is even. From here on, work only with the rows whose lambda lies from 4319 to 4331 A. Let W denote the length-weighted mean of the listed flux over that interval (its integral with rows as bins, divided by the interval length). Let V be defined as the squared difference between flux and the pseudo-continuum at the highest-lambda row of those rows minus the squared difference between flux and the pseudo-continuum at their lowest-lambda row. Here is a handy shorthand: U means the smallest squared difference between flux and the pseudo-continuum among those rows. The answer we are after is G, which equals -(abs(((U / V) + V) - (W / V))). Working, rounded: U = 0.1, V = -1.2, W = 10.5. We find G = -8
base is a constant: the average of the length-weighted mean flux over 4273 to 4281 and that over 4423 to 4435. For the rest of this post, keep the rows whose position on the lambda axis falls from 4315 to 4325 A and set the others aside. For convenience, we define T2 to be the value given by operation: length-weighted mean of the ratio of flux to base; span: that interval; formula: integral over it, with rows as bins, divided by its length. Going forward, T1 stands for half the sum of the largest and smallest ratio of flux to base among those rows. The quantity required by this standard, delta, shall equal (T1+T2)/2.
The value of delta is 1.03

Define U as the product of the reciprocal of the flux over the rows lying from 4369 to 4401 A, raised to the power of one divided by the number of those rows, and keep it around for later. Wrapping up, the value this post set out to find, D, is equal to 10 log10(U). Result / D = -10.20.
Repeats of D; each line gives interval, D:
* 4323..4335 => -10.19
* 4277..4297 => -9.83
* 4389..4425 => -10.39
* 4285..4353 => -9.73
